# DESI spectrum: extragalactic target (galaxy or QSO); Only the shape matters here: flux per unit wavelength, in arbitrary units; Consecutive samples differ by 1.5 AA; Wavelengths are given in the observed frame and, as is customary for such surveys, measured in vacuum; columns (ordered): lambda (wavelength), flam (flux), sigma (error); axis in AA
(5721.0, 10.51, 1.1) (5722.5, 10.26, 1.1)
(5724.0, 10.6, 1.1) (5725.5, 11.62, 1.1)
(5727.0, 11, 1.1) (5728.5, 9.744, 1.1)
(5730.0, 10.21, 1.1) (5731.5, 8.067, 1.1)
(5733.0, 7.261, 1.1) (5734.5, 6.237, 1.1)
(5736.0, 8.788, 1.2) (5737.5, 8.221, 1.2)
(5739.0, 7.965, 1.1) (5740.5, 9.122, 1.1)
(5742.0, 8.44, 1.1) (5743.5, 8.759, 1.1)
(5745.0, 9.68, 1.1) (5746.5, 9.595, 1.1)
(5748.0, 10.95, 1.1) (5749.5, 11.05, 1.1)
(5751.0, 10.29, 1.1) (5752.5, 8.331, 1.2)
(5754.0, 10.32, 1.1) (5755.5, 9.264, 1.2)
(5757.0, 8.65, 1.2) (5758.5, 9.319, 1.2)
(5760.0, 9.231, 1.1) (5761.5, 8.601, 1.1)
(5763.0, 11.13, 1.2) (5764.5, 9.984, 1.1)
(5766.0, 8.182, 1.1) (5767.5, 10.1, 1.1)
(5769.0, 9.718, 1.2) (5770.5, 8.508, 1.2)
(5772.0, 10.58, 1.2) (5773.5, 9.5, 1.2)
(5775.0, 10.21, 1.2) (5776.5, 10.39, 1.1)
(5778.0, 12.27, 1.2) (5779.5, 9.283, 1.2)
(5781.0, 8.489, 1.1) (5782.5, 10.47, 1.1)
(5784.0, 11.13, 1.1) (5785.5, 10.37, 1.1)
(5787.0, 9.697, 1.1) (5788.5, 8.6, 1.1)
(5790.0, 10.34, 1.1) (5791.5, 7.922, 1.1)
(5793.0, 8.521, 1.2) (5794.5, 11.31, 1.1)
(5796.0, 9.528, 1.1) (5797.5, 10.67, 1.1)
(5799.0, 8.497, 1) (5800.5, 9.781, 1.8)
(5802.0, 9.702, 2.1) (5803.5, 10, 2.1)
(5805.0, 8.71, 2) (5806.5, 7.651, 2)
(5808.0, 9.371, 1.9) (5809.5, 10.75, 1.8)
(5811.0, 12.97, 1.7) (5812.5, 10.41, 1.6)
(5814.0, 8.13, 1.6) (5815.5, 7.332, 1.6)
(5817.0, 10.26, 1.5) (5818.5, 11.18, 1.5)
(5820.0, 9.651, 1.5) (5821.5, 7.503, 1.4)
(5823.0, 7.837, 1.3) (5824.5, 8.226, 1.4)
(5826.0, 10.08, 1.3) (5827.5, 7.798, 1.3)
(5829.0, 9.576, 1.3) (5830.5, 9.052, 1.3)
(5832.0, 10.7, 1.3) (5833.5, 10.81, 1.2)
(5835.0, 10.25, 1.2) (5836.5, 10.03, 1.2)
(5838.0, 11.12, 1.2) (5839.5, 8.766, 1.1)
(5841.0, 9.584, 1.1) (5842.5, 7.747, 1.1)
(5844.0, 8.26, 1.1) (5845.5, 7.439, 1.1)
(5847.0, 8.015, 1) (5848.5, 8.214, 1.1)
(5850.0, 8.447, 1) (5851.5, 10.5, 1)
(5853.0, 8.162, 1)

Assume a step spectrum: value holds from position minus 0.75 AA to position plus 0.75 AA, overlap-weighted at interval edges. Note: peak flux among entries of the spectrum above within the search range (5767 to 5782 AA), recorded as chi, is 12.27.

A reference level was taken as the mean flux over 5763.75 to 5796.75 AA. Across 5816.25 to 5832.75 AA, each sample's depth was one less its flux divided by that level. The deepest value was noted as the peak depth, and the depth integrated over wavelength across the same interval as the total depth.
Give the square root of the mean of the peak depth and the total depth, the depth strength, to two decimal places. 0.74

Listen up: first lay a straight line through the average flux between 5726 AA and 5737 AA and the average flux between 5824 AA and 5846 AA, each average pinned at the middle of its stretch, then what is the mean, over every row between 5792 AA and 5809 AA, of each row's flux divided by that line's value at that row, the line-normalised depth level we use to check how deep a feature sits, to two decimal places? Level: 1.03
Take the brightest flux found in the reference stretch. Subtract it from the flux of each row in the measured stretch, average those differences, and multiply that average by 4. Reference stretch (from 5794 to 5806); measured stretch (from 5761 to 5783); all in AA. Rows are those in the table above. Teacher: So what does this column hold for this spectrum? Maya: -5.9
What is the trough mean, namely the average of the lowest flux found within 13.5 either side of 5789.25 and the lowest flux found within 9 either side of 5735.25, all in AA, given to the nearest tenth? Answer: 7.1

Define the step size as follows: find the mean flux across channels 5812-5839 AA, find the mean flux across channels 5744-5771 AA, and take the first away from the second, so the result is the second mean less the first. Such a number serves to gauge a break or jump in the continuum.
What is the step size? 0.2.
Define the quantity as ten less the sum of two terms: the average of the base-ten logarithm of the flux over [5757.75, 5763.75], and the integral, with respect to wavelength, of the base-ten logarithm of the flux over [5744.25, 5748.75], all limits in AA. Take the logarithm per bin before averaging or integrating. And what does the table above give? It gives 5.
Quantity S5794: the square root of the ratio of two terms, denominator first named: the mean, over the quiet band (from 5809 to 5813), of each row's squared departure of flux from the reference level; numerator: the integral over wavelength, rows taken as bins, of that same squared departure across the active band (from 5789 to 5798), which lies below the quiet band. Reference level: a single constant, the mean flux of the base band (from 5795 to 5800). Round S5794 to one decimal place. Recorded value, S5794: 1.7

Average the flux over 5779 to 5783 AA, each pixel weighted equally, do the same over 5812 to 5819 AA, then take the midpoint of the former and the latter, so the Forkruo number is 9.4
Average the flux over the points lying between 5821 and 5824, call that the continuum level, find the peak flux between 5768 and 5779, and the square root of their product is 9.7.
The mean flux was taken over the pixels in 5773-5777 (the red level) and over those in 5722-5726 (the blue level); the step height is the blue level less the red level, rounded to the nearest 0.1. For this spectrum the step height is 0.8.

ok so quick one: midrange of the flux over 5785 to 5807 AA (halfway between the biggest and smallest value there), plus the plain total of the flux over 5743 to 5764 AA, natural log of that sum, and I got 4.97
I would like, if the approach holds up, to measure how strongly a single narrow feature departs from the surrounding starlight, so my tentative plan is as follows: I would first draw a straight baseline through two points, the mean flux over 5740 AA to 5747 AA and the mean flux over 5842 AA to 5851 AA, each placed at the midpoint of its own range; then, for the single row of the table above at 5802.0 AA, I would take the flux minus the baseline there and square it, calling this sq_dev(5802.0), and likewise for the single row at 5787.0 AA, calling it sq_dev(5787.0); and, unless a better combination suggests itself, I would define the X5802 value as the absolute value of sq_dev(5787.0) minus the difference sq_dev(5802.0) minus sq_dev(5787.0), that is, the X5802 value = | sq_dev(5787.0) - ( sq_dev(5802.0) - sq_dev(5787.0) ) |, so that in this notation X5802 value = 1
